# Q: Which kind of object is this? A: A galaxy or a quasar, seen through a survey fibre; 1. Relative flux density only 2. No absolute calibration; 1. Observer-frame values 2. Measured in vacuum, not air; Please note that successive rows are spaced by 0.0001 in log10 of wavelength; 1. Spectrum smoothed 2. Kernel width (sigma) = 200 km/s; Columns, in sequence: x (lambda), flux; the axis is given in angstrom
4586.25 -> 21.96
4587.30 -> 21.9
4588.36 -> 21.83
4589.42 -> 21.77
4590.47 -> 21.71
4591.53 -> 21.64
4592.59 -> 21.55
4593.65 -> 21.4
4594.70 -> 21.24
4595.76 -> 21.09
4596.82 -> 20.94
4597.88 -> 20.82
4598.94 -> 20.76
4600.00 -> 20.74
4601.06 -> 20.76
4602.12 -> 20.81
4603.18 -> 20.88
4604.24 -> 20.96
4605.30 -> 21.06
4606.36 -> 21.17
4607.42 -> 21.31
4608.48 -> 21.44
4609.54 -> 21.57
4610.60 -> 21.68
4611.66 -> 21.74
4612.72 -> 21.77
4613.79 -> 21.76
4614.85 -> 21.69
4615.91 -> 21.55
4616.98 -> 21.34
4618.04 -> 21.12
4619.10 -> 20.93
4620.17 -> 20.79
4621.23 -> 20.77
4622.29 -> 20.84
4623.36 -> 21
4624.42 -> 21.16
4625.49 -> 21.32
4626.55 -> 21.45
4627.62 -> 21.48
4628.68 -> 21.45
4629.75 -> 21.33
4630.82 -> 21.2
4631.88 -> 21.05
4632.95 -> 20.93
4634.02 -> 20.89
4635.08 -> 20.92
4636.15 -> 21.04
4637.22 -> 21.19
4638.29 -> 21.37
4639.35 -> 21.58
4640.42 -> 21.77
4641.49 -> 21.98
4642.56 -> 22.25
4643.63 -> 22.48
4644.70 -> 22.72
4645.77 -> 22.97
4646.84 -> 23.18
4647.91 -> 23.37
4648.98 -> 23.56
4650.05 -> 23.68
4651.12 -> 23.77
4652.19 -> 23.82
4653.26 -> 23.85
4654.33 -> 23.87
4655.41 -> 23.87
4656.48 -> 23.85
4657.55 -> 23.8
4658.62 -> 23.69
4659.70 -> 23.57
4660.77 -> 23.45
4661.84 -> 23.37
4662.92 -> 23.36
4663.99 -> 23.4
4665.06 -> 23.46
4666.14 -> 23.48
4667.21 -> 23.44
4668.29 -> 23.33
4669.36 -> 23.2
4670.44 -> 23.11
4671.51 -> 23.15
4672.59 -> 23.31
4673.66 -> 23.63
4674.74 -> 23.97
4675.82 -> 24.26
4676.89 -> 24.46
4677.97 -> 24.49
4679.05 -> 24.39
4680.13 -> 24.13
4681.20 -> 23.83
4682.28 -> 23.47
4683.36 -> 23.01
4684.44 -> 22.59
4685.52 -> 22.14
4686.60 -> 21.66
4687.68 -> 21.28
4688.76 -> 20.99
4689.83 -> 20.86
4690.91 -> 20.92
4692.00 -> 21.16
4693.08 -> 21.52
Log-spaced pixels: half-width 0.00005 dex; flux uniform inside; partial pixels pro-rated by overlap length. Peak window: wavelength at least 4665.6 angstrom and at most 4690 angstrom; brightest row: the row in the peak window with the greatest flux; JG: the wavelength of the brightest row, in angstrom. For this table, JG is 4677.97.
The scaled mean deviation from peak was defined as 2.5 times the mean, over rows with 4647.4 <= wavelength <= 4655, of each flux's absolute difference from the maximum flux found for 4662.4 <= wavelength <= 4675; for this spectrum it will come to 1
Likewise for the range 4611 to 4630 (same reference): 7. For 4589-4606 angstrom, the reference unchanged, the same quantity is 7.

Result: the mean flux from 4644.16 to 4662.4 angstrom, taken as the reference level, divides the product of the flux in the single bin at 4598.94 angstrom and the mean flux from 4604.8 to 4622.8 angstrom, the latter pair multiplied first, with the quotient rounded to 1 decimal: 18.8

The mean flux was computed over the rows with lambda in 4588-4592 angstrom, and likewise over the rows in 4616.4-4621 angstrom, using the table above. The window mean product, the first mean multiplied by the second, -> 457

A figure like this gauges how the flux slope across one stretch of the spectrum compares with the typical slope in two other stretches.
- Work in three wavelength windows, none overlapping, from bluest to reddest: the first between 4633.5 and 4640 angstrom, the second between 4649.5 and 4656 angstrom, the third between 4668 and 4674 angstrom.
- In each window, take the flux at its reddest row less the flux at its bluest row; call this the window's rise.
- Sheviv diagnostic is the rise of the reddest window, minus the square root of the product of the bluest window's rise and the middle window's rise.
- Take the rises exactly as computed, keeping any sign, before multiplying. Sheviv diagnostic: -0.06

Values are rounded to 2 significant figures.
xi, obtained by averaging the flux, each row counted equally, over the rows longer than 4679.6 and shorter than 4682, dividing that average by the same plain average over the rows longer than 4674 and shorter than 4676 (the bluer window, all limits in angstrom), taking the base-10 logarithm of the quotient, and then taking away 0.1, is -0.10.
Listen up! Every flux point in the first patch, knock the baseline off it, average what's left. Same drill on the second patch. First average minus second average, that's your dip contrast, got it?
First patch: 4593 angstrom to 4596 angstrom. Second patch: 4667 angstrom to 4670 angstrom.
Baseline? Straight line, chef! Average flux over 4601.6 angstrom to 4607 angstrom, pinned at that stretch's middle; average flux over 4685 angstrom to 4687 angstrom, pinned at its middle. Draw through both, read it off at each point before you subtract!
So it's -1.2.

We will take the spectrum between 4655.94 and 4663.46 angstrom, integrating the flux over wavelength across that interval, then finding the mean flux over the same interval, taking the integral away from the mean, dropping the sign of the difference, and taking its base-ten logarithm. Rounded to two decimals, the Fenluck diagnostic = 2.19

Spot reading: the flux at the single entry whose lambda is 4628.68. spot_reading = 21.45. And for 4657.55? 23.8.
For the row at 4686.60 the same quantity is 21.66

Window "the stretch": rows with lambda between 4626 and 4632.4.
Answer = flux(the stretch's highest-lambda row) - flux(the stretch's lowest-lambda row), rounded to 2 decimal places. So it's -0.40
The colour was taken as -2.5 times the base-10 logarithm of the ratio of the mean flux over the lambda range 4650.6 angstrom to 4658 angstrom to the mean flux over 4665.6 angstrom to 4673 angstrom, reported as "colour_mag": -0.03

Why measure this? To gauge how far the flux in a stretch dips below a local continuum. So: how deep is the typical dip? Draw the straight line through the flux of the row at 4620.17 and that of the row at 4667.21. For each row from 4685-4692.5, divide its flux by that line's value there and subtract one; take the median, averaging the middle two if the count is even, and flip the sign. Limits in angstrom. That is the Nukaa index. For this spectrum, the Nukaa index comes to 0.15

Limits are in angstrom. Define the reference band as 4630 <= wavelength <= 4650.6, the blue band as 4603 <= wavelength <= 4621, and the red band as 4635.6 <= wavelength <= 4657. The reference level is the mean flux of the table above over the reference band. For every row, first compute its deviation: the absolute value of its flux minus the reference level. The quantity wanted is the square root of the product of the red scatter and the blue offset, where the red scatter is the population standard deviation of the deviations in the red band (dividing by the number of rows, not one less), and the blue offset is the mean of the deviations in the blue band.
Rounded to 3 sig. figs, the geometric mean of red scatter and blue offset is 0.645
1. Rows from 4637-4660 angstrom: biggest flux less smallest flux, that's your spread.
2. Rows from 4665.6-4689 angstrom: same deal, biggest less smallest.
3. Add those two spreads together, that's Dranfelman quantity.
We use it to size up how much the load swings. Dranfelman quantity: 6.2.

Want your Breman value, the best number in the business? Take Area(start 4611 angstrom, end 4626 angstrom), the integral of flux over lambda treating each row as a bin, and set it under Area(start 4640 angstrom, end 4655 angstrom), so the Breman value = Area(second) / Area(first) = 1.09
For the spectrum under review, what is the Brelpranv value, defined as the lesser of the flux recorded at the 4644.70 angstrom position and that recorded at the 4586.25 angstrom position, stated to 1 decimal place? 22.0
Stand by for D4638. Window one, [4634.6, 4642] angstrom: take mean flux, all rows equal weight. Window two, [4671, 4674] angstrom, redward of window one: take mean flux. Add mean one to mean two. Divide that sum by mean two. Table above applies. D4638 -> 1.92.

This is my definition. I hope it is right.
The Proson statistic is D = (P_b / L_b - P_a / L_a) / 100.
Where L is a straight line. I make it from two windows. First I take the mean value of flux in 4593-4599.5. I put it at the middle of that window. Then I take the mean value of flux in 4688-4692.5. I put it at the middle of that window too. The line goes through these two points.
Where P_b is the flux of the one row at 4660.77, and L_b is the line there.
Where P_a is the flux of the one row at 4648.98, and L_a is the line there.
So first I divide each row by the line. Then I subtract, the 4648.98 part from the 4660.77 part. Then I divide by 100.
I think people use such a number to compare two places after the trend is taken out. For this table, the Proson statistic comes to 0.0000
